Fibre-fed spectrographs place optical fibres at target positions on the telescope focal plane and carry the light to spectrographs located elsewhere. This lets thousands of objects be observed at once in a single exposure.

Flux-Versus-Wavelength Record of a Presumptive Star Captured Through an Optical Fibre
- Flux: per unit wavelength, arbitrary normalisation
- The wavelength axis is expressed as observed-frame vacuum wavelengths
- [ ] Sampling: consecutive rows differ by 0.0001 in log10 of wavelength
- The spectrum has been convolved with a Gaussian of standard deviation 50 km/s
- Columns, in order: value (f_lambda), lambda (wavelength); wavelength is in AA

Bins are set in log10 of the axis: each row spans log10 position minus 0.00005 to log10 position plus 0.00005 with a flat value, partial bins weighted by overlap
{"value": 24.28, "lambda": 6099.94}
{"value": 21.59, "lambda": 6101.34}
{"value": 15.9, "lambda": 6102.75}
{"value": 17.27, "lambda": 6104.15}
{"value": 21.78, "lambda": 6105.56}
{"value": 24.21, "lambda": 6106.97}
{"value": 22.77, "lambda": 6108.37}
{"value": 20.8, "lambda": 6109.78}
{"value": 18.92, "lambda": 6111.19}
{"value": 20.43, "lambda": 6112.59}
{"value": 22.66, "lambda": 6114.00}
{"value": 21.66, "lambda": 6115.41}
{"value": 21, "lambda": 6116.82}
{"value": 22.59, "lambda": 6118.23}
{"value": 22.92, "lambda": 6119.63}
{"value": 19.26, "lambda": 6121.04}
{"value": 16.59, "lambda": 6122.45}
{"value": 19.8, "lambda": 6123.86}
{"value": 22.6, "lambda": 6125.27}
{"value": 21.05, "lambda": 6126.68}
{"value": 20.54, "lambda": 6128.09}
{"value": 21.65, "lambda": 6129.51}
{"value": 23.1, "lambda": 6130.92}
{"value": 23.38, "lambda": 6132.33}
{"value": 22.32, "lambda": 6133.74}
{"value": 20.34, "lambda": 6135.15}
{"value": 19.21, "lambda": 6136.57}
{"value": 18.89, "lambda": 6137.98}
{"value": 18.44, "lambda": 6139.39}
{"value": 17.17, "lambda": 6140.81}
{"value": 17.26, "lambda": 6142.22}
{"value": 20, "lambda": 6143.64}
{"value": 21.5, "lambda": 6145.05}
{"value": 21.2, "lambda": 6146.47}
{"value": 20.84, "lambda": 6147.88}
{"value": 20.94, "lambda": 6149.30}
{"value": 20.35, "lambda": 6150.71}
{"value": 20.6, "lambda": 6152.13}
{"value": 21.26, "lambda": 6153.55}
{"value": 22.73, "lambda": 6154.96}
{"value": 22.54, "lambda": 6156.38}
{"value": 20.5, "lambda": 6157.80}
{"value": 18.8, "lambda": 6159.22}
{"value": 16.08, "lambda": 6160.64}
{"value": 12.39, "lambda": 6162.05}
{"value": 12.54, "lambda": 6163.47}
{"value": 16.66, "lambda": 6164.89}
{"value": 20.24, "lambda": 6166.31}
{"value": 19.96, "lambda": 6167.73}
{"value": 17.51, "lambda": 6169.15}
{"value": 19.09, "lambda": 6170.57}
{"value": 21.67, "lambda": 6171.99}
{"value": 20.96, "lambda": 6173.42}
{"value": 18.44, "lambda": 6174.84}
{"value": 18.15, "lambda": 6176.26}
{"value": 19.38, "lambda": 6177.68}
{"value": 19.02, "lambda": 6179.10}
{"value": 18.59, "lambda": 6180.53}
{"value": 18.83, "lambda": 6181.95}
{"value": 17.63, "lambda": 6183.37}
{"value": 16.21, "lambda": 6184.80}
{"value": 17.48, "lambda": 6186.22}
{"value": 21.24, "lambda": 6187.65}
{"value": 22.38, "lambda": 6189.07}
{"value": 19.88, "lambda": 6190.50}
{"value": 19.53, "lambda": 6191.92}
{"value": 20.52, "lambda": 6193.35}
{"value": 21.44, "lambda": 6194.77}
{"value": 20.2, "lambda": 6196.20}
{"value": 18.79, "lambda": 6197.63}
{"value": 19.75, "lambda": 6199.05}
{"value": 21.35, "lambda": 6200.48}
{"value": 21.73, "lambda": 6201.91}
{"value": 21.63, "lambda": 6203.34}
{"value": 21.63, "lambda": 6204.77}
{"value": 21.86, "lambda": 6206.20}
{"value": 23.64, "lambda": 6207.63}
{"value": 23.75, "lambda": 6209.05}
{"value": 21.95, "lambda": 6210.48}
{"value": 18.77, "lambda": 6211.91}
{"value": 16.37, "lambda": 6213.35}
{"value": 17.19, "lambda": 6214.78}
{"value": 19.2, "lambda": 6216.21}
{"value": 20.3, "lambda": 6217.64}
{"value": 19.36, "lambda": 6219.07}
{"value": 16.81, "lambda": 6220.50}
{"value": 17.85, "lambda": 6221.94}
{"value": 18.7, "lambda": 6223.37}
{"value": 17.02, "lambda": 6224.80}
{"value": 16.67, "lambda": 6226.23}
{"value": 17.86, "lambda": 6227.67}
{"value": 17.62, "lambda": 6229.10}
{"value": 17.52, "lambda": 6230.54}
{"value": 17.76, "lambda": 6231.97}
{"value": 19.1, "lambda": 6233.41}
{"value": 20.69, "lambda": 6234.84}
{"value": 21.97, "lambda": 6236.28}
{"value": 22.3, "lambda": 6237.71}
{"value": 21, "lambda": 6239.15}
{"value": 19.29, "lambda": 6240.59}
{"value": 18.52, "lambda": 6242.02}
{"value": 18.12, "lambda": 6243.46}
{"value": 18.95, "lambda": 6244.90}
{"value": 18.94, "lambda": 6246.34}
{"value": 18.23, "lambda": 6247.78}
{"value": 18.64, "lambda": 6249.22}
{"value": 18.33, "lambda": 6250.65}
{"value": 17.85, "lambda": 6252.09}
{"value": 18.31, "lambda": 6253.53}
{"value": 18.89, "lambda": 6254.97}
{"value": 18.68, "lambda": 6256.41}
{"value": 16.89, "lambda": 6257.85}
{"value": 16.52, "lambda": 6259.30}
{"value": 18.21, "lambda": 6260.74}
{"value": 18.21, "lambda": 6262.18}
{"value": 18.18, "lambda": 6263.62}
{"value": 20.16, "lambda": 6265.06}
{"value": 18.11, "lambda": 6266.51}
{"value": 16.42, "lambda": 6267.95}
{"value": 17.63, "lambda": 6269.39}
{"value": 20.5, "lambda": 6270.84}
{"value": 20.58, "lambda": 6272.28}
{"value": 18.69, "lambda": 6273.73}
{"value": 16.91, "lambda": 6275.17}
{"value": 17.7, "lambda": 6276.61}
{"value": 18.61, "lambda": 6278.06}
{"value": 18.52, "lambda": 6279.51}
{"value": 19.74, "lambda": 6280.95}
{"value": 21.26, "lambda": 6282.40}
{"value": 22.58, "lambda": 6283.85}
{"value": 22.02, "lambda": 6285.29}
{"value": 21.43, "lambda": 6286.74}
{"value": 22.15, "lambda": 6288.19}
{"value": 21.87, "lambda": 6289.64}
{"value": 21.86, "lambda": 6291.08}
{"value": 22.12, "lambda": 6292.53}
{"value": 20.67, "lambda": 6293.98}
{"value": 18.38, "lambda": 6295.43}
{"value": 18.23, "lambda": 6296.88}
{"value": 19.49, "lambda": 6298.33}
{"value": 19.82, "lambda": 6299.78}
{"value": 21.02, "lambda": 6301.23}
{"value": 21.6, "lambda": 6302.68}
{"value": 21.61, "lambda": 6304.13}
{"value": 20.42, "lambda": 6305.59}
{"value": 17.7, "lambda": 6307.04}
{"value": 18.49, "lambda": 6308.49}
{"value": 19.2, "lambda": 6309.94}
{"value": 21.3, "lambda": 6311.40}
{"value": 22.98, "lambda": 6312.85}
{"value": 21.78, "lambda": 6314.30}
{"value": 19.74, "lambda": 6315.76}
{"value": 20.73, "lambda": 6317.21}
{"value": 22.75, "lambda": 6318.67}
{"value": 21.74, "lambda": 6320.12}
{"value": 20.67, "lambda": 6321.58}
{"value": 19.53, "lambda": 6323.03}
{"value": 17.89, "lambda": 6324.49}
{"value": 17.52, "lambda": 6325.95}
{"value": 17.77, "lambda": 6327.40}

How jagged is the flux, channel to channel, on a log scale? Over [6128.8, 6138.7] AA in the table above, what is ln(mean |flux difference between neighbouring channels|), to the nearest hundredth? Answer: 0.04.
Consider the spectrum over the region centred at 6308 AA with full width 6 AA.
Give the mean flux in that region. 19.0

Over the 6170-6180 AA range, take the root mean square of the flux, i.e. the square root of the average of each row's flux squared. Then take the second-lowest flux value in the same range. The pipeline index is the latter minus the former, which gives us -1.13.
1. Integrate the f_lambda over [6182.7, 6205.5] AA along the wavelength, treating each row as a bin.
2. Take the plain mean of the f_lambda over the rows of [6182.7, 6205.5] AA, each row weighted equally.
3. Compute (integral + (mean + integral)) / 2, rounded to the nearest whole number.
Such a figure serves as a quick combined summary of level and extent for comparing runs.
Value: 468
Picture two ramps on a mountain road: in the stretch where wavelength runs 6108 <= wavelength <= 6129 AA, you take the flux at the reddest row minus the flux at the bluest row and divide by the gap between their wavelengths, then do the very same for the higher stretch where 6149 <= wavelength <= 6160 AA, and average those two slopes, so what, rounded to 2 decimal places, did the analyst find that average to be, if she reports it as -0.16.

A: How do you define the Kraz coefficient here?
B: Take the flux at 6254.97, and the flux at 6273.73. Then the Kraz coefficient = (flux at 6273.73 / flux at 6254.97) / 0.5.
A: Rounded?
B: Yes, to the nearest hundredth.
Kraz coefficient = 1.98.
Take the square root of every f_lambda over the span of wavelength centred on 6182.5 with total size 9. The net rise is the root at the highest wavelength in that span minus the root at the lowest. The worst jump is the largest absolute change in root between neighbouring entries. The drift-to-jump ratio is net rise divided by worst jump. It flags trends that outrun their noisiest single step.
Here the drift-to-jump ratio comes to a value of -1.0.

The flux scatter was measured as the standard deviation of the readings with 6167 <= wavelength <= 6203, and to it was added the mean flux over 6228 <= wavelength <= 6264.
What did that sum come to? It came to 20.3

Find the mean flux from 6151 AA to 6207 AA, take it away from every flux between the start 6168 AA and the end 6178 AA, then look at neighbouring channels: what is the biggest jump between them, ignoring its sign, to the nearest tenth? 2.6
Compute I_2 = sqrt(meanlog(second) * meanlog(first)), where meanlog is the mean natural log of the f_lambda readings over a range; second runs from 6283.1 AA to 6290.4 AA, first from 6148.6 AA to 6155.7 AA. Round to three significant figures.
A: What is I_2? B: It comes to 3.07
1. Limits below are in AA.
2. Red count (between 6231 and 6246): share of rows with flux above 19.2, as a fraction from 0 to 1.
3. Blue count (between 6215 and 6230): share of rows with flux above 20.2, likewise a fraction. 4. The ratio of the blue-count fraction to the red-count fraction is 0.20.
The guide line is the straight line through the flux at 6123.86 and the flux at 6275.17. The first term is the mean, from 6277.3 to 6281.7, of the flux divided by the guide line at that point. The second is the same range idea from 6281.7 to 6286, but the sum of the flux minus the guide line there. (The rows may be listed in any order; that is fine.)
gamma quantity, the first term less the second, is -15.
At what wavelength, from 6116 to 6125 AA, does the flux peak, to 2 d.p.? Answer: 6119.63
